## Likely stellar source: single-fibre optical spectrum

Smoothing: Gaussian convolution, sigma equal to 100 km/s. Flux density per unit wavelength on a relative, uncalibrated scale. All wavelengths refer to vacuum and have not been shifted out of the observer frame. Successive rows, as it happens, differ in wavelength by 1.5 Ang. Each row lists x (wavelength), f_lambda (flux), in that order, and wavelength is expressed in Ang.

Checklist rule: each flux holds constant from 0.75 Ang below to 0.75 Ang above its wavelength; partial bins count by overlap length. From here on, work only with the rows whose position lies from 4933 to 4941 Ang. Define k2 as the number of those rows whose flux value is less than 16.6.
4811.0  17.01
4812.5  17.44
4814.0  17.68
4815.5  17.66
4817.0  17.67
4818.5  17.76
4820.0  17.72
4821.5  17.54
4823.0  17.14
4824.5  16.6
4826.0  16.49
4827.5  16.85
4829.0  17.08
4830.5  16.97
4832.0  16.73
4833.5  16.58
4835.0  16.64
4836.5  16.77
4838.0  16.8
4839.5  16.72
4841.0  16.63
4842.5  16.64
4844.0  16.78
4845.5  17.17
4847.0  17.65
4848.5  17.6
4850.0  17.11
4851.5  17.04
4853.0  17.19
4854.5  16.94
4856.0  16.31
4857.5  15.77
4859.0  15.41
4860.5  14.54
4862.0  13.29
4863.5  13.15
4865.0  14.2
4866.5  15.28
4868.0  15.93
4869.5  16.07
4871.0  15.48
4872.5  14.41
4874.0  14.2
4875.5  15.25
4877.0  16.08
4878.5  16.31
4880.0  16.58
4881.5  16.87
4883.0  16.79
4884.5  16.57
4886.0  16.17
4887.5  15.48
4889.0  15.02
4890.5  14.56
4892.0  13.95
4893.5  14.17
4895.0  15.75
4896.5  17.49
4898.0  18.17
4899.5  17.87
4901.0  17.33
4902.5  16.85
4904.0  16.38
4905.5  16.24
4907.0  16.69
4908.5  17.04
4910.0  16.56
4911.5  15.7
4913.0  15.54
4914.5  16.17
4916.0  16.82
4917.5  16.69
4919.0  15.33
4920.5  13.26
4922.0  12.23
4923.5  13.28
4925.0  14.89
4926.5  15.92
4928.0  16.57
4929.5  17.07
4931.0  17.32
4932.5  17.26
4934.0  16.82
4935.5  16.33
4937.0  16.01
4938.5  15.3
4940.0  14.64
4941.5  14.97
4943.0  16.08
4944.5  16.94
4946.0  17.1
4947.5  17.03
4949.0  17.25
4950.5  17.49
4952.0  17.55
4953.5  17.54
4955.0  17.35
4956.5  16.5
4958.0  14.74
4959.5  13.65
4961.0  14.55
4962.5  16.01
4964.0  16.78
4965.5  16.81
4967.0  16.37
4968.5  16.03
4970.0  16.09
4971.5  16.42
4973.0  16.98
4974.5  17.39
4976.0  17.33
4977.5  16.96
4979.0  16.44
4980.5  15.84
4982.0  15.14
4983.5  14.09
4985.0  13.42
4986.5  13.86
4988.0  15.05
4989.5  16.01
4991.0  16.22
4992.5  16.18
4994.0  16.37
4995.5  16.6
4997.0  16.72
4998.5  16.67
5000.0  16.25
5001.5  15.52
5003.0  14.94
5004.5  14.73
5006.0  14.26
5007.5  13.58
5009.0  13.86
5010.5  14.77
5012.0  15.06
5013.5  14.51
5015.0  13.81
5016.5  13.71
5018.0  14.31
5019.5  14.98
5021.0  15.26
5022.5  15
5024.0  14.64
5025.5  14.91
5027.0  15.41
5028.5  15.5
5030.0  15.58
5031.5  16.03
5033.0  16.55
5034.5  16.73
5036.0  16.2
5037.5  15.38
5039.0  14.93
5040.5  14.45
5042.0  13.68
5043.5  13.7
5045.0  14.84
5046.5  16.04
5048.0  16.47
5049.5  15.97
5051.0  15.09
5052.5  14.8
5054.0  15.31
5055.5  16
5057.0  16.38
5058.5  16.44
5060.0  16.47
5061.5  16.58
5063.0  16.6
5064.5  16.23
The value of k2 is 4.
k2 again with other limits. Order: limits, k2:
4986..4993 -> 5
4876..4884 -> 3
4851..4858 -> 2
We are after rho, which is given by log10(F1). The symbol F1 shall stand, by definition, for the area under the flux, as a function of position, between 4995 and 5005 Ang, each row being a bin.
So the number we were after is 2.20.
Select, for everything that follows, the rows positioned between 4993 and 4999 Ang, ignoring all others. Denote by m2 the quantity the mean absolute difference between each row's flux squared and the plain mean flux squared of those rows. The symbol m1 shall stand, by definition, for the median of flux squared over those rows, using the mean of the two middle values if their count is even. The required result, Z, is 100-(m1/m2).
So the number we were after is 24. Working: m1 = 277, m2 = 4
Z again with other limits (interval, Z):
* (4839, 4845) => -45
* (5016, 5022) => 87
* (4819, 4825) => 77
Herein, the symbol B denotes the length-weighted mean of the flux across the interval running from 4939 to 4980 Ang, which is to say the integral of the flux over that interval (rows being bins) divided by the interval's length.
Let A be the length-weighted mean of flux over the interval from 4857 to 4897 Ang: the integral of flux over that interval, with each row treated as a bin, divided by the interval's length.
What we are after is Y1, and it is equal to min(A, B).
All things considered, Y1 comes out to 15.3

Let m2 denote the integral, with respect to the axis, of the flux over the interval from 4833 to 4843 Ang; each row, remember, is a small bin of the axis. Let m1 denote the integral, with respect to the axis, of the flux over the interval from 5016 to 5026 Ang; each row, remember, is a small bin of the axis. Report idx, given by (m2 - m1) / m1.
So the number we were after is 0.13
